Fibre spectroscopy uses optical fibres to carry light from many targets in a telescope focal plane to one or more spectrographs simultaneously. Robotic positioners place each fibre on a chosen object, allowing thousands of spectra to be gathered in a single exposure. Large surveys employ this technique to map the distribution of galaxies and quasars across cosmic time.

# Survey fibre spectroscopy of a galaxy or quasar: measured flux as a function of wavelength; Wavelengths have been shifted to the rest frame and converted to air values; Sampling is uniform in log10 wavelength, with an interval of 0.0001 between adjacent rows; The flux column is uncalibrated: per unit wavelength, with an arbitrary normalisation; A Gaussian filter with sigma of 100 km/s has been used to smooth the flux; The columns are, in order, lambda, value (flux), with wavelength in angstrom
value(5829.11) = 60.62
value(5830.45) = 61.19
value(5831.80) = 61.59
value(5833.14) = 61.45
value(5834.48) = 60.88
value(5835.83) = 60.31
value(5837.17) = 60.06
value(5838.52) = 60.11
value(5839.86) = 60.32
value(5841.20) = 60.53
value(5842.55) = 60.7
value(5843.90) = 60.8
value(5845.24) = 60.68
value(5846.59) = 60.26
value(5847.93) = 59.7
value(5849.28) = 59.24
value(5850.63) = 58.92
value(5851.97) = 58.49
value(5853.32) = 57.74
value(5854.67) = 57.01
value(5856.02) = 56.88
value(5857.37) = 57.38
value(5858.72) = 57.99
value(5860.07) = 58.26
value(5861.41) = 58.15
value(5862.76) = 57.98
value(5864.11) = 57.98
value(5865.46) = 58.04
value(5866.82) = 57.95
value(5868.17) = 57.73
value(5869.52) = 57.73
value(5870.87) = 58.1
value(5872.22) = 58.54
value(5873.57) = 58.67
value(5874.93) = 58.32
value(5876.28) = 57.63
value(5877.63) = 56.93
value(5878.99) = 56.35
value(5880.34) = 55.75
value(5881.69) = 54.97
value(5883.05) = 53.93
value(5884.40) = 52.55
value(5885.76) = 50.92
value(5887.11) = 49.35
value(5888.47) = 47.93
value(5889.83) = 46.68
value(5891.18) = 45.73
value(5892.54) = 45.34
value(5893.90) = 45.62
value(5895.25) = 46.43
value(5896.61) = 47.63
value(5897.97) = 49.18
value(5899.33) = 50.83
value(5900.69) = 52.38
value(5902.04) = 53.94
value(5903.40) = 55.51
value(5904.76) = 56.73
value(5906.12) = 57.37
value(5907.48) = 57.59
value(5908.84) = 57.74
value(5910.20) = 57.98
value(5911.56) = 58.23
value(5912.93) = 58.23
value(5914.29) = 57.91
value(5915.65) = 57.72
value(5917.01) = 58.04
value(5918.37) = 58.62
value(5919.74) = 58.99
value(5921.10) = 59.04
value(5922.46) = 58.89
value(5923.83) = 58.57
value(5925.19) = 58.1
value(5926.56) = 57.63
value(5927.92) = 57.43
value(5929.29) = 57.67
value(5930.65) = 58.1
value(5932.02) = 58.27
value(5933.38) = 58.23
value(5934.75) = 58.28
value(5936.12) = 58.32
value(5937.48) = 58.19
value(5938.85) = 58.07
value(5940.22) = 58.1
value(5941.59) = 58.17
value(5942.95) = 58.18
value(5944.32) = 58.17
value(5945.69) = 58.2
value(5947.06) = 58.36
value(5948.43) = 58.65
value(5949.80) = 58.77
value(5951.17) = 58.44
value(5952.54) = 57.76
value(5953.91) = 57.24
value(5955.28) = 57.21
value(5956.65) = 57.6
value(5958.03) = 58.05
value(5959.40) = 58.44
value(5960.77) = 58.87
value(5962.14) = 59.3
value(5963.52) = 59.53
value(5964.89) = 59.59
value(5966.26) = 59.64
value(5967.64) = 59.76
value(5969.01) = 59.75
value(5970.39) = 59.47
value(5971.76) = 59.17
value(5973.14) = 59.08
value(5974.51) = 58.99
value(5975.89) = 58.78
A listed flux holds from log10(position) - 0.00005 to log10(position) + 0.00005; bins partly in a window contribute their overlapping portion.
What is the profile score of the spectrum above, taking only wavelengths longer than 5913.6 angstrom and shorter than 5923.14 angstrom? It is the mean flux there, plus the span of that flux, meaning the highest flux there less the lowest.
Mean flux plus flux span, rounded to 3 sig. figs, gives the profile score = 59.8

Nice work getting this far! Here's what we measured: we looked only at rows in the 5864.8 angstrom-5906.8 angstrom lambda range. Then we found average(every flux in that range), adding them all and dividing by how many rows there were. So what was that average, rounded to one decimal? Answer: 53.4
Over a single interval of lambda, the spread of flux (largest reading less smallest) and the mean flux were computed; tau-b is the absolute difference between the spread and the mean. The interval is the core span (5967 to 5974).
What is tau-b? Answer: 58.8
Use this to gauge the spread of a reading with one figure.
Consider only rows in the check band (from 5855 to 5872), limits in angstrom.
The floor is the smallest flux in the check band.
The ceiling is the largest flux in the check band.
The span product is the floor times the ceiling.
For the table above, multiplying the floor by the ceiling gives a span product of 3314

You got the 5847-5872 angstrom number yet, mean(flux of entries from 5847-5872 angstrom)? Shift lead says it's 58.1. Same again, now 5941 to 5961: 58.1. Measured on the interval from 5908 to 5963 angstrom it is 58.2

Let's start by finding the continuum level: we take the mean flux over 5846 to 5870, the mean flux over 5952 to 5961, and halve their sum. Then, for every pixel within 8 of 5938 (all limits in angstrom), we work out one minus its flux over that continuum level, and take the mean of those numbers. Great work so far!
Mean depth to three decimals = -0.003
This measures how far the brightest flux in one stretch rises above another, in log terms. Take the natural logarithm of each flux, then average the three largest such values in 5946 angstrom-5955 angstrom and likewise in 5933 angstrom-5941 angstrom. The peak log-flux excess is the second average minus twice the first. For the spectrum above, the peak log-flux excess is -4.08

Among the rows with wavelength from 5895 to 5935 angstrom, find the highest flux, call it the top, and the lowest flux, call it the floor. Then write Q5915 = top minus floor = 13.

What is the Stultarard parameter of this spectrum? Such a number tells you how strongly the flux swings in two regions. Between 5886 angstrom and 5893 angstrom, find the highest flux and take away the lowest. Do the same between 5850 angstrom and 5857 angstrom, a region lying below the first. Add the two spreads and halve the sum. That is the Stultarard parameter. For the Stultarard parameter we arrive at 3.0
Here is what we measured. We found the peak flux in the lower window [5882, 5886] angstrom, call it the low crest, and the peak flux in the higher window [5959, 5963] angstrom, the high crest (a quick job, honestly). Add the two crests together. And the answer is 113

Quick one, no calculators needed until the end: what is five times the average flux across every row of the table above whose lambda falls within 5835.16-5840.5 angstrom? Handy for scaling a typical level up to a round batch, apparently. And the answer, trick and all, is 301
